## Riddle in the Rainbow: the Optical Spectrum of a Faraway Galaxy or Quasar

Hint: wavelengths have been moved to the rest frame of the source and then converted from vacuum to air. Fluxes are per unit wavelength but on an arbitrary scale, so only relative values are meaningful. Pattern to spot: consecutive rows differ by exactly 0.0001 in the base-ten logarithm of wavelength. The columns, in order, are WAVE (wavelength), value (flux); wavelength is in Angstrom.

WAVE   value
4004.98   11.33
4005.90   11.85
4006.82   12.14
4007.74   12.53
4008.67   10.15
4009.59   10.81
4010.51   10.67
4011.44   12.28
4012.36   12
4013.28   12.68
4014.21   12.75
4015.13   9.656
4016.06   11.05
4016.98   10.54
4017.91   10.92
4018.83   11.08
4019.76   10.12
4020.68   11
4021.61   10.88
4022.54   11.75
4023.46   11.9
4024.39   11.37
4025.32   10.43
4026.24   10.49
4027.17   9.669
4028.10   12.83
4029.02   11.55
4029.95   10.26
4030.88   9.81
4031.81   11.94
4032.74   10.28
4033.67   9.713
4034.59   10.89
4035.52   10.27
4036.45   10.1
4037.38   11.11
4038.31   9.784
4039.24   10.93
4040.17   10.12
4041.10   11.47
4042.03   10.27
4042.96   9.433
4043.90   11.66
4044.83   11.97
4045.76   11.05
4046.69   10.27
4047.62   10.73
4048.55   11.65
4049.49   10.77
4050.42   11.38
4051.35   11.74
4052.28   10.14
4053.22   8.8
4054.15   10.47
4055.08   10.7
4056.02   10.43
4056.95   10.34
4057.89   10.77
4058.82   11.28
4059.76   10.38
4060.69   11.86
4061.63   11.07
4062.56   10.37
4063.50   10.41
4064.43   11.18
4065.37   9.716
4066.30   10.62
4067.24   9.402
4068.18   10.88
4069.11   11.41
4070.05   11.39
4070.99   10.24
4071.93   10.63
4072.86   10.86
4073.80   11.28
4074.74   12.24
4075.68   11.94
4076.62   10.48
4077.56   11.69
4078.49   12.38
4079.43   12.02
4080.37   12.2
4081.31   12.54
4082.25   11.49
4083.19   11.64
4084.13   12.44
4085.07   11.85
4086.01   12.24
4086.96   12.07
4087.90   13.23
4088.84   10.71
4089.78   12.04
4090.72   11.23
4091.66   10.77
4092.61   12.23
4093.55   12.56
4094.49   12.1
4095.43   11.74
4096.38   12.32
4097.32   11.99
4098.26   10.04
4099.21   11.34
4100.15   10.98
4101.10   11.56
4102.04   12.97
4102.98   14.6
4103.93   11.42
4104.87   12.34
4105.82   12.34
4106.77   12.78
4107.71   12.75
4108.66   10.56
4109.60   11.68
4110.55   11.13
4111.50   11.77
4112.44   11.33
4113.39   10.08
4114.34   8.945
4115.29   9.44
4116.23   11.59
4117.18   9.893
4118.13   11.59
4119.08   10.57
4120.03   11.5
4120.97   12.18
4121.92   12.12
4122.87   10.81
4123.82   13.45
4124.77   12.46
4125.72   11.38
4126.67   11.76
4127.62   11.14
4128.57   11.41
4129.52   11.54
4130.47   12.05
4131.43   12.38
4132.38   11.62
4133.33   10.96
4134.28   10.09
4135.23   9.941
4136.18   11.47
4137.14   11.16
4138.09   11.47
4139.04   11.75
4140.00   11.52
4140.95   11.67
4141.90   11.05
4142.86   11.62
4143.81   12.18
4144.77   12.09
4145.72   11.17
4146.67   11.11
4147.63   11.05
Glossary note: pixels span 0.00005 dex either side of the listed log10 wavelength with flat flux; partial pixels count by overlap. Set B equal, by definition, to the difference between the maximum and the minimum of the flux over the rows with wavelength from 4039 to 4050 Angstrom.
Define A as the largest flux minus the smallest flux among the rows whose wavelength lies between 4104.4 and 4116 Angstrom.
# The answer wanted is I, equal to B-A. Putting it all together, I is -1.3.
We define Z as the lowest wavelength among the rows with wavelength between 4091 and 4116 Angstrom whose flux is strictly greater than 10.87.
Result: 4092.61 Angstrom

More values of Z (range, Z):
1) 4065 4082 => 4068.18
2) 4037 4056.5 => 4037.38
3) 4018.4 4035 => 4018.83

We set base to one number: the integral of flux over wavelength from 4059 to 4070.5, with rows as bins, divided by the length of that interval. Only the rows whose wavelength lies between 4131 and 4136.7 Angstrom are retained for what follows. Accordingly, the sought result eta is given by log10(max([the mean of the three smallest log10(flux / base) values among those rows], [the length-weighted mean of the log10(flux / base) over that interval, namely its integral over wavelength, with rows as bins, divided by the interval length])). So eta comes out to -1.93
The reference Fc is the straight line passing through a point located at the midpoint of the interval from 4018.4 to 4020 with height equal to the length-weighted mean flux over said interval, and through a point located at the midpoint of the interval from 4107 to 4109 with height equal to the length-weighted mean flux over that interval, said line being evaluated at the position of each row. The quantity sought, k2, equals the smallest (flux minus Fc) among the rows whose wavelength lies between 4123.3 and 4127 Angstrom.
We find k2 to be -0.74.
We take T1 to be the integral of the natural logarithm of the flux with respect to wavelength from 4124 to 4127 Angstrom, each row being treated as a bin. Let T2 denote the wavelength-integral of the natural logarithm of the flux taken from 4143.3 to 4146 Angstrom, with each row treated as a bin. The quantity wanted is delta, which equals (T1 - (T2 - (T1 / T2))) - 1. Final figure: 0.9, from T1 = 7.5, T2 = 6.7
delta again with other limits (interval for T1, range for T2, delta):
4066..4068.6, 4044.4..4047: -0.3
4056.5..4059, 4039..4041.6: -0.3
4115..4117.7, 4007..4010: -1.1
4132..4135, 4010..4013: -0.3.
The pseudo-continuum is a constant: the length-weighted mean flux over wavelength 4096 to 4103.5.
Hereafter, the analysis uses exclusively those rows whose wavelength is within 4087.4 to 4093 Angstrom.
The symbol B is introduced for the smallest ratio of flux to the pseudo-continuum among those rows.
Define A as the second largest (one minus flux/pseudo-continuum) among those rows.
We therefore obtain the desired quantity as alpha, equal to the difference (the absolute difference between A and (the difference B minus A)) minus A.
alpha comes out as 0.6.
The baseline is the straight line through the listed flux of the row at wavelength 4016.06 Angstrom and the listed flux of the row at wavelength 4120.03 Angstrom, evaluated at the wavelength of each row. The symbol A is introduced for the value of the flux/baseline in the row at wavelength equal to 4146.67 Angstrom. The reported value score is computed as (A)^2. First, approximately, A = 0.96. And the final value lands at 0.91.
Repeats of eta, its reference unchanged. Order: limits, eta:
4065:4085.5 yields -1.65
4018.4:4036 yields -2.47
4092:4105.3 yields -1.33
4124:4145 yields -1.53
